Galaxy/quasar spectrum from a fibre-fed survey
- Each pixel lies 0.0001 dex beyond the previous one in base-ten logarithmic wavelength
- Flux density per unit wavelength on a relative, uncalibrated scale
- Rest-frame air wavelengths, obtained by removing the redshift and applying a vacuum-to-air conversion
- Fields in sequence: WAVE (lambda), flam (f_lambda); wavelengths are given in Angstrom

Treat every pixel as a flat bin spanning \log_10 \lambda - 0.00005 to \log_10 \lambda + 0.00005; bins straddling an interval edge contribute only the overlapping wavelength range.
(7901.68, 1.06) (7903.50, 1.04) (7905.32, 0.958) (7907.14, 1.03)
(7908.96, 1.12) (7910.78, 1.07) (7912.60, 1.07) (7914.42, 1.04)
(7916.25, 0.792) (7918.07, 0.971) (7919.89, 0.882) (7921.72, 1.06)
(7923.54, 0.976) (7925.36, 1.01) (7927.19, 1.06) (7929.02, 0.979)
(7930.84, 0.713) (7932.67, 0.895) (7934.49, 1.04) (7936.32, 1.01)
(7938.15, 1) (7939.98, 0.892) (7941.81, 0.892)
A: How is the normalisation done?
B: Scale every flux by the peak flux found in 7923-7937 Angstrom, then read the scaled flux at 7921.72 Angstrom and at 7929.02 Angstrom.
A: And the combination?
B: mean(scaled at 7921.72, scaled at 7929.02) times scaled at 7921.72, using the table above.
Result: 0.96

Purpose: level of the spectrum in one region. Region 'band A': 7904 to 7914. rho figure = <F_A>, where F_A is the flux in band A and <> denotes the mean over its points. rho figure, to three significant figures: 1.05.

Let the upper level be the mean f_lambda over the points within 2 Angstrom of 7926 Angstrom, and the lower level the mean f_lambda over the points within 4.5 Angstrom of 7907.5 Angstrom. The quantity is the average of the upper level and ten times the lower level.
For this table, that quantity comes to 5.74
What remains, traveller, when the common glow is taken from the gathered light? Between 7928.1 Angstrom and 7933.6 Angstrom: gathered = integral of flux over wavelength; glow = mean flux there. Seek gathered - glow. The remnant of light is 3.9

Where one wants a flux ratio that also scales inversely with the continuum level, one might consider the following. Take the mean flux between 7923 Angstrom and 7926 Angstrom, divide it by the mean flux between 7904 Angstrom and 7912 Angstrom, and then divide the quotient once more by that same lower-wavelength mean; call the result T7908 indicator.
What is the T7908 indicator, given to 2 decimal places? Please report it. 0.91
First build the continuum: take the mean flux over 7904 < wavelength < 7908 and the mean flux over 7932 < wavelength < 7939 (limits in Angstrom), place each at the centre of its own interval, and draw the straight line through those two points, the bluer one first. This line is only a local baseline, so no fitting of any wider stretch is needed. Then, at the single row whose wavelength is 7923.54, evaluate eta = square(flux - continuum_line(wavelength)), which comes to 0.000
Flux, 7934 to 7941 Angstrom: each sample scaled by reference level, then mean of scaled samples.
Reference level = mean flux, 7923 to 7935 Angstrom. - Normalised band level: 1.03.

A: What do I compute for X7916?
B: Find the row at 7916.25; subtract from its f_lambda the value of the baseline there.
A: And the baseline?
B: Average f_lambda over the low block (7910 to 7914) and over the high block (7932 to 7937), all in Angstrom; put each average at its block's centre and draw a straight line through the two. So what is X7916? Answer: -0.26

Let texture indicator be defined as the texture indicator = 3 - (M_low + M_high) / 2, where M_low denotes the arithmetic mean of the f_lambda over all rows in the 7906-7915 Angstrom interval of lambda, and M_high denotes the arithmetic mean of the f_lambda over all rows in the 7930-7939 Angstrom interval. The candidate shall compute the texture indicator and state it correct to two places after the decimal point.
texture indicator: 2.00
